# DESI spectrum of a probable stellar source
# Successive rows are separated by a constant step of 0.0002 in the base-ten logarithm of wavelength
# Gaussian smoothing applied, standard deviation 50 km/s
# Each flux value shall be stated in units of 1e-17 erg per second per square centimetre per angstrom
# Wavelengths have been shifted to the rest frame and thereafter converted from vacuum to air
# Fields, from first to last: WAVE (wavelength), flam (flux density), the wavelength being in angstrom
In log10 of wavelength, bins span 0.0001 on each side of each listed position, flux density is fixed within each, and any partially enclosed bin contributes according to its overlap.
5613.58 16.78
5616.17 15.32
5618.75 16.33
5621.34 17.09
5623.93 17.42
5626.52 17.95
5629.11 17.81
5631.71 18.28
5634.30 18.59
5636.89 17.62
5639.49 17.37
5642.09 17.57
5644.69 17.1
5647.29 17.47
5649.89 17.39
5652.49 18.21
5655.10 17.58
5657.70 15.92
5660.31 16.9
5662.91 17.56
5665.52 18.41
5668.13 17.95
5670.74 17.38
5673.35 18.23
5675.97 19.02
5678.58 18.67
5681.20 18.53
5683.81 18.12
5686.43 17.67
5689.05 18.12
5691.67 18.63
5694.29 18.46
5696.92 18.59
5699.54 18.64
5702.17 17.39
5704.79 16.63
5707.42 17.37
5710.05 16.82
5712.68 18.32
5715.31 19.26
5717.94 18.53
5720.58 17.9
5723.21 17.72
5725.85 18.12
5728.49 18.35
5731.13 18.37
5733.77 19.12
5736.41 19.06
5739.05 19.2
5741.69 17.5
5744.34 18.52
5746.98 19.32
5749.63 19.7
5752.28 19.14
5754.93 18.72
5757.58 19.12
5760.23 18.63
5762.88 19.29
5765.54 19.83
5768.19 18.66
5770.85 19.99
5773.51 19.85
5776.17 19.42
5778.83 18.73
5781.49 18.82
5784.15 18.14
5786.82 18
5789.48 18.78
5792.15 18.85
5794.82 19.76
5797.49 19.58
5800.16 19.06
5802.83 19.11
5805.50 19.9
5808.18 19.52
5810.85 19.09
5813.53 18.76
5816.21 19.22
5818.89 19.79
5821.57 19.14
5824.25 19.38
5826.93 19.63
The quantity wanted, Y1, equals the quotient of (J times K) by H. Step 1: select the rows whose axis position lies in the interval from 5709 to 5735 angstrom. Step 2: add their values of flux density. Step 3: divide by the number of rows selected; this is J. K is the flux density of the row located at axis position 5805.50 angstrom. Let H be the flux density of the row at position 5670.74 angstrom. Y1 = 20.9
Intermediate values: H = 17.38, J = 18.3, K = 19.9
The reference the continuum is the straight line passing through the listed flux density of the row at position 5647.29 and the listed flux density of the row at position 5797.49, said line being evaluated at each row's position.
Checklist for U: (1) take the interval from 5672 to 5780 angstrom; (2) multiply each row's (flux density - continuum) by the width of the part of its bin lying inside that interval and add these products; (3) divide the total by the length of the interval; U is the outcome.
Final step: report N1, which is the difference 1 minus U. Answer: 1.0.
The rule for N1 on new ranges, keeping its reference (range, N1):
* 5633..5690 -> 0.9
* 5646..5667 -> 1.2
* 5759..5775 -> 0.8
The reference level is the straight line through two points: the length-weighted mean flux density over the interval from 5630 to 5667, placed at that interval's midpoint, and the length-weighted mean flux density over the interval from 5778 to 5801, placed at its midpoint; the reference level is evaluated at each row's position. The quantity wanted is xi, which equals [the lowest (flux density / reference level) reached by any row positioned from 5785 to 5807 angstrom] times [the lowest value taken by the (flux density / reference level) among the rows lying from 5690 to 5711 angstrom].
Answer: 0.879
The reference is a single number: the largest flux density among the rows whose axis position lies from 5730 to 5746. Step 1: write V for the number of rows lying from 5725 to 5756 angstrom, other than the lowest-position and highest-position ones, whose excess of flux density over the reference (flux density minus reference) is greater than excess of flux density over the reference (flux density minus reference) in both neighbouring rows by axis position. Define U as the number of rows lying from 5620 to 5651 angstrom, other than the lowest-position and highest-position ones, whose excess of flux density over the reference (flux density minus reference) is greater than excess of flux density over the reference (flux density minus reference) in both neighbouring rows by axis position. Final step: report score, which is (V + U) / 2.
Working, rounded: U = 4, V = 3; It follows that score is 3.5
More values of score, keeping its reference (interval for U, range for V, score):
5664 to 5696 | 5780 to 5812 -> 2.0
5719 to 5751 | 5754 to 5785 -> 3.0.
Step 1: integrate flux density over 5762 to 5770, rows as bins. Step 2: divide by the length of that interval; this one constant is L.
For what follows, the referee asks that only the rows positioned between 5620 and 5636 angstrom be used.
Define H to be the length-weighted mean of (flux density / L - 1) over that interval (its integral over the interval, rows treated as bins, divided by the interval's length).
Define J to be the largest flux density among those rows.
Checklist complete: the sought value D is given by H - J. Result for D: -18.7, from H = -0.075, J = 18.59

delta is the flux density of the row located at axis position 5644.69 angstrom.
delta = 17.1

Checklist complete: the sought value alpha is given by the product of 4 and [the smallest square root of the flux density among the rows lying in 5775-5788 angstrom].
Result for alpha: 17.0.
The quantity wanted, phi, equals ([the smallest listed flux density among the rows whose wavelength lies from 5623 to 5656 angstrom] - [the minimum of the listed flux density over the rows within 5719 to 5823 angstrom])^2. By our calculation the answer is 0.2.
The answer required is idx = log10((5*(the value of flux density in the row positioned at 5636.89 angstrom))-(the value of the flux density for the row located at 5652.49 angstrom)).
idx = 1.84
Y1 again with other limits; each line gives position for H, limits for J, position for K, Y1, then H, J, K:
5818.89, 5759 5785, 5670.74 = 16.8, 19.79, 19.1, 17.38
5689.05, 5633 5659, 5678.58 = 18.0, 18.12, 17.5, 18.67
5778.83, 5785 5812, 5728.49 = 18.8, 18.73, 19.2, 18.35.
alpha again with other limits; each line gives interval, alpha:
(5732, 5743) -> 16.7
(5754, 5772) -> 17.3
